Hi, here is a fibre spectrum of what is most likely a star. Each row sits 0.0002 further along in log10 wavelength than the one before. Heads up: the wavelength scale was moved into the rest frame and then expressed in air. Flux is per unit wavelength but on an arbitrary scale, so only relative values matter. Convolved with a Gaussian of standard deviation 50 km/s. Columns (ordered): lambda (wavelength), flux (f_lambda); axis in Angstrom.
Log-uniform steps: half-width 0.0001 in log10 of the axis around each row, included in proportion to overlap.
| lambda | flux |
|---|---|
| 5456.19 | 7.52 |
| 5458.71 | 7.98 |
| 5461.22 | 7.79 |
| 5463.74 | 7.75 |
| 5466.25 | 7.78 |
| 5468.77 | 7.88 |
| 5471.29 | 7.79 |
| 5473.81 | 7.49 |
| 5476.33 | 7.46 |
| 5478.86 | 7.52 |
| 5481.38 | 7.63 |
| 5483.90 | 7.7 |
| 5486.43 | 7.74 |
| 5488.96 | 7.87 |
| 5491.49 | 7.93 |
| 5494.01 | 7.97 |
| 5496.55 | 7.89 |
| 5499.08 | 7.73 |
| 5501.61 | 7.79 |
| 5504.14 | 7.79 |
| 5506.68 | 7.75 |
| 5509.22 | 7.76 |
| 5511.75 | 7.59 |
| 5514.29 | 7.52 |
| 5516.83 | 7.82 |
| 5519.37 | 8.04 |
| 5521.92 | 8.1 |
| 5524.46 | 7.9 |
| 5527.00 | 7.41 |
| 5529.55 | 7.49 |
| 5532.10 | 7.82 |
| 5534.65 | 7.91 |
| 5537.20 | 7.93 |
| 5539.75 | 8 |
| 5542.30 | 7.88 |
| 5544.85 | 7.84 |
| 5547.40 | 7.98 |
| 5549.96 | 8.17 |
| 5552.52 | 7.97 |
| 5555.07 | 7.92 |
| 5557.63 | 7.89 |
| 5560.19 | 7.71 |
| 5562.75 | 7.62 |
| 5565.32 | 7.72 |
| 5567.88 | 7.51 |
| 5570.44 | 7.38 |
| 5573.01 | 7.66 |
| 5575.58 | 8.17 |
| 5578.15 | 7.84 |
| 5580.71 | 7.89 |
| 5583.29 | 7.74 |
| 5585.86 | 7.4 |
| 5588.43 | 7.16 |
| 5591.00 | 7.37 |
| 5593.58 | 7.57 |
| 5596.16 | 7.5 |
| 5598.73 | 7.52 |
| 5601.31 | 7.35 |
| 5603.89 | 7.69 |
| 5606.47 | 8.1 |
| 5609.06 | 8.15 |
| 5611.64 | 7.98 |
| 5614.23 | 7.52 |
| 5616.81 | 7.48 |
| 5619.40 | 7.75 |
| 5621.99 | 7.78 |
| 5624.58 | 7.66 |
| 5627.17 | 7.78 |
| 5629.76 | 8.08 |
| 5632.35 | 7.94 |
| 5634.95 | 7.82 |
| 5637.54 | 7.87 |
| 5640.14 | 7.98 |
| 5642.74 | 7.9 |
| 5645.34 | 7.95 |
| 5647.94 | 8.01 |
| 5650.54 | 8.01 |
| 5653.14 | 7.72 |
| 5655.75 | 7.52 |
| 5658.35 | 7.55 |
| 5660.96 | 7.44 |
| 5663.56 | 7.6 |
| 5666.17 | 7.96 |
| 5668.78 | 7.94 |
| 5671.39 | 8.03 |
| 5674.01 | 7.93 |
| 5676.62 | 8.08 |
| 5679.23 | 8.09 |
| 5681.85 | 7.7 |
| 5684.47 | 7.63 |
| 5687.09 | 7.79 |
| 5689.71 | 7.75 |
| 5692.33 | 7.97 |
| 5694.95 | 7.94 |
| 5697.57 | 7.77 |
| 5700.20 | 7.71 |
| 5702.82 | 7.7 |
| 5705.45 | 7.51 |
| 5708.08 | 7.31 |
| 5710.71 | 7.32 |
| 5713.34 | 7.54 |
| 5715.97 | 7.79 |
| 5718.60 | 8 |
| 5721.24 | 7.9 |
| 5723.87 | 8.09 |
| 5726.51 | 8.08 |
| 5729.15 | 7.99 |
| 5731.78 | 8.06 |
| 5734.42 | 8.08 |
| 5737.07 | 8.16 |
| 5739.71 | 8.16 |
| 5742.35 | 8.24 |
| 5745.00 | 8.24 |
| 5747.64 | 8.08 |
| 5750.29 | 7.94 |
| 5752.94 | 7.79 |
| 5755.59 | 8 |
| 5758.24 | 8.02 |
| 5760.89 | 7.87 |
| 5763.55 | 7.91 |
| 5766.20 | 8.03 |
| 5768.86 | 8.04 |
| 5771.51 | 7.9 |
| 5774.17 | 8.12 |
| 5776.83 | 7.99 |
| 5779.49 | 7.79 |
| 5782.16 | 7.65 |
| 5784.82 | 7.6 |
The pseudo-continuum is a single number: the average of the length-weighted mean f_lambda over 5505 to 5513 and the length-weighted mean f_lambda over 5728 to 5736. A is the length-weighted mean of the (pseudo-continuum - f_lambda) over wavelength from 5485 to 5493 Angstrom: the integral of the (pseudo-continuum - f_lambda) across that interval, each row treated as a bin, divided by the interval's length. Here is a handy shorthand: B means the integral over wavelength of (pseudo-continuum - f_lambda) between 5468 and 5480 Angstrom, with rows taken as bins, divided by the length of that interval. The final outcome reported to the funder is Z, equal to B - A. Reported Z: 0.23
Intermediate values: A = 0.03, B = 0.258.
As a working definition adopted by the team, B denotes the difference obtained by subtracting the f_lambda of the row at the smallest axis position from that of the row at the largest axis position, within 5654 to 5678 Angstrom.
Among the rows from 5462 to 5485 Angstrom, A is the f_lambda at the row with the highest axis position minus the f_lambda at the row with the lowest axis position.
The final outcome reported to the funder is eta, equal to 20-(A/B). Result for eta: 20.1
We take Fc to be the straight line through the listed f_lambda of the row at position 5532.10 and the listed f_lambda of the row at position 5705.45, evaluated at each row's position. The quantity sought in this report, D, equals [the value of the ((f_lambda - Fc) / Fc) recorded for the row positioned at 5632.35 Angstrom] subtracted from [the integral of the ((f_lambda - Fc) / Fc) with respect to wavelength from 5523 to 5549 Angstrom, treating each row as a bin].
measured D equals -0.01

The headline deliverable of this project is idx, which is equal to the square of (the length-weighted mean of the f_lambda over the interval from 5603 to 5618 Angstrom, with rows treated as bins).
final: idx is 61.2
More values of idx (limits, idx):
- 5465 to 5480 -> 58.5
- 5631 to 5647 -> 62.6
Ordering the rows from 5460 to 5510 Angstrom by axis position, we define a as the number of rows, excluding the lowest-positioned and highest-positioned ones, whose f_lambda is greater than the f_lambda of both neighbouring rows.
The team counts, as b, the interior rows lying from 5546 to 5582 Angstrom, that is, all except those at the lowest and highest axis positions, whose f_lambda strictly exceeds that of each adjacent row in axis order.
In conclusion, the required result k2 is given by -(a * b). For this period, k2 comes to -6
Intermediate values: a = 2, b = 3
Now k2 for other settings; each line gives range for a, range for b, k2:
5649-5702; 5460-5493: -6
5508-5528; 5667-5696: -4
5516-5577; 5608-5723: -40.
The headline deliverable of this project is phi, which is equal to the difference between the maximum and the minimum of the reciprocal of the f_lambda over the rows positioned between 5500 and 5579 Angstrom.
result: 0.013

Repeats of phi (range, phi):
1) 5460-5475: 0.007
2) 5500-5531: 0.011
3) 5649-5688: 0.011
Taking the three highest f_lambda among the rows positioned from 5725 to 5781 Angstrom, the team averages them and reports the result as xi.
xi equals 8.21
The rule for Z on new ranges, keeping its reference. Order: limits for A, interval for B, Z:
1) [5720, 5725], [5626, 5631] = 0.06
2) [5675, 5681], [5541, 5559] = 0.10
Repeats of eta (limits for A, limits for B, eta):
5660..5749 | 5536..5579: 27.1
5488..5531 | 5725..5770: 10.5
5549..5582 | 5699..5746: 20.5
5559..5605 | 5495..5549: 20.2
